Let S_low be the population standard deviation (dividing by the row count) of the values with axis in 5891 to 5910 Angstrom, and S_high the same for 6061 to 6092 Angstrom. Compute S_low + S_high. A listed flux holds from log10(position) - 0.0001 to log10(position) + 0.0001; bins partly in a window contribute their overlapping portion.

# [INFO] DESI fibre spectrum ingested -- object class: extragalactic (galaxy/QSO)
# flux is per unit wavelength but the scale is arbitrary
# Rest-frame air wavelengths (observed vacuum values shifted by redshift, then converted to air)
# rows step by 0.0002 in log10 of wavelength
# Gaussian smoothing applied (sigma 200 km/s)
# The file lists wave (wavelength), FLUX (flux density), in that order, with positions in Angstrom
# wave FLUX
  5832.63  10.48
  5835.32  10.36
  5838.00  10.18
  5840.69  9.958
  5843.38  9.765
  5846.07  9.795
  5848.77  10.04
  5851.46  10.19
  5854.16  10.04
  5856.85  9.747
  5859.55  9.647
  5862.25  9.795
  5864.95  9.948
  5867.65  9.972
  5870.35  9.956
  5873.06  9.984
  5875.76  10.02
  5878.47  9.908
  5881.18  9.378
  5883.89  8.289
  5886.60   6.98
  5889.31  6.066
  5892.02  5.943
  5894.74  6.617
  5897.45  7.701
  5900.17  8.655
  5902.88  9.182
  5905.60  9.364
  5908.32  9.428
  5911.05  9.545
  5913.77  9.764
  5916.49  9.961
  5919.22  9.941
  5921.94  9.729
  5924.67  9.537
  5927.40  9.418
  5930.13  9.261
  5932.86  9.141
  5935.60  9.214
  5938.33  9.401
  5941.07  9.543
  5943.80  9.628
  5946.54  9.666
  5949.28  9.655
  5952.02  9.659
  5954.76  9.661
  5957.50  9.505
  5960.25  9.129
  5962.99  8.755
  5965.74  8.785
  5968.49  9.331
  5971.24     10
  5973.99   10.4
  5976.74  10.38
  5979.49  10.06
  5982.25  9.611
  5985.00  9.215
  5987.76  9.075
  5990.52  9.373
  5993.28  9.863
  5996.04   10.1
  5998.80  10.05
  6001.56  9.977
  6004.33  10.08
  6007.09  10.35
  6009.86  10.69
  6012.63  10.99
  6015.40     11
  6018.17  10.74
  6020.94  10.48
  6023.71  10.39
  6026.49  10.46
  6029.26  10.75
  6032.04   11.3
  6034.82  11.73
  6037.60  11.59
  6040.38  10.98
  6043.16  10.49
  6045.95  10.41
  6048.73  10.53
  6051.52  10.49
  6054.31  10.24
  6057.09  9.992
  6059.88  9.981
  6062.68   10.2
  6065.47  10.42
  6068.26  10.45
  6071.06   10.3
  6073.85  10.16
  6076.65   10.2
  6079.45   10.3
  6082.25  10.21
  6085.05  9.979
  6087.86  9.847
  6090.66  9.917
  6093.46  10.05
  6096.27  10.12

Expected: 1.5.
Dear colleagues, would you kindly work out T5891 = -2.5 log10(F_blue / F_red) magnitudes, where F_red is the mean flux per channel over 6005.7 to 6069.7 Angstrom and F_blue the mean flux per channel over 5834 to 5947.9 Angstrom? 0.15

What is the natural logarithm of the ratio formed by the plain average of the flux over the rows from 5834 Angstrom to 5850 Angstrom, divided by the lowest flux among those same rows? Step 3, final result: 0.025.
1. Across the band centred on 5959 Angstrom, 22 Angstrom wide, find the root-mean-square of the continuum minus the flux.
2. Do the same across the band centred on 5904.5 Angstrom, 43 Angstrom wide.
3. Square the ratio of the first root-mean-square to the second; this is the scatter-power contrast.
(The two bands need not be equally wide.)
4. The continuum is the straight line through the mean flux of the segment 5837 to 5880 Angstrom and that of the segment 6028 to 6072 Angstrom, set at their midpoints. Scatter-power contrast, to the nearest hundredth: 0.26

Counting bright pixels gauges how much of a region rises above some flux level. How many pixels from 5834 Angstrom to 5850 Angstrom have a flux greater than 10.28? 1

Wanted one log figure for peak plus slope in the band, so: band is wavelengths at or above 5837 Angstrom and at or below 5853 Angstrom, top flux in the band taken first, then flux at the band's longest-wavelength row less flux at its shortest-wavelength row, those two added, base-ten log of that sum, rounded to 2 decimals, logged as 1.01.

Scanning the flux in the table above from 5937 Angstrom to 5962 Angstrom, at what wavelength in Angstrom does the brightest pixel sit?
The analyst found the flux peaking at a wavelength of 5946.54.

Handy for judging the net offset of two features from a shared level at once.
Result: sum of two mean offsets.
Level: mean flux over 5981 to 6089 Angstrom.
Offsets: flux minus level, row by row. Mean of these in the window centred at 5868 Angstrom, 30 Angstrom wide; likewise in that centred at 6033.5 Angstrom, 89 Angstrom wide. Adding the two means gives -0.4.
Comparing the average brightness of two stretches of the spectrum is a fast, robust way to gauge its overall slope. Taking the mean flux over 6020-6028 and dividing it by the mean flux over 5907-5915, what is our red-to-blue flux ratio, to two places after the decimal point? 1.09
